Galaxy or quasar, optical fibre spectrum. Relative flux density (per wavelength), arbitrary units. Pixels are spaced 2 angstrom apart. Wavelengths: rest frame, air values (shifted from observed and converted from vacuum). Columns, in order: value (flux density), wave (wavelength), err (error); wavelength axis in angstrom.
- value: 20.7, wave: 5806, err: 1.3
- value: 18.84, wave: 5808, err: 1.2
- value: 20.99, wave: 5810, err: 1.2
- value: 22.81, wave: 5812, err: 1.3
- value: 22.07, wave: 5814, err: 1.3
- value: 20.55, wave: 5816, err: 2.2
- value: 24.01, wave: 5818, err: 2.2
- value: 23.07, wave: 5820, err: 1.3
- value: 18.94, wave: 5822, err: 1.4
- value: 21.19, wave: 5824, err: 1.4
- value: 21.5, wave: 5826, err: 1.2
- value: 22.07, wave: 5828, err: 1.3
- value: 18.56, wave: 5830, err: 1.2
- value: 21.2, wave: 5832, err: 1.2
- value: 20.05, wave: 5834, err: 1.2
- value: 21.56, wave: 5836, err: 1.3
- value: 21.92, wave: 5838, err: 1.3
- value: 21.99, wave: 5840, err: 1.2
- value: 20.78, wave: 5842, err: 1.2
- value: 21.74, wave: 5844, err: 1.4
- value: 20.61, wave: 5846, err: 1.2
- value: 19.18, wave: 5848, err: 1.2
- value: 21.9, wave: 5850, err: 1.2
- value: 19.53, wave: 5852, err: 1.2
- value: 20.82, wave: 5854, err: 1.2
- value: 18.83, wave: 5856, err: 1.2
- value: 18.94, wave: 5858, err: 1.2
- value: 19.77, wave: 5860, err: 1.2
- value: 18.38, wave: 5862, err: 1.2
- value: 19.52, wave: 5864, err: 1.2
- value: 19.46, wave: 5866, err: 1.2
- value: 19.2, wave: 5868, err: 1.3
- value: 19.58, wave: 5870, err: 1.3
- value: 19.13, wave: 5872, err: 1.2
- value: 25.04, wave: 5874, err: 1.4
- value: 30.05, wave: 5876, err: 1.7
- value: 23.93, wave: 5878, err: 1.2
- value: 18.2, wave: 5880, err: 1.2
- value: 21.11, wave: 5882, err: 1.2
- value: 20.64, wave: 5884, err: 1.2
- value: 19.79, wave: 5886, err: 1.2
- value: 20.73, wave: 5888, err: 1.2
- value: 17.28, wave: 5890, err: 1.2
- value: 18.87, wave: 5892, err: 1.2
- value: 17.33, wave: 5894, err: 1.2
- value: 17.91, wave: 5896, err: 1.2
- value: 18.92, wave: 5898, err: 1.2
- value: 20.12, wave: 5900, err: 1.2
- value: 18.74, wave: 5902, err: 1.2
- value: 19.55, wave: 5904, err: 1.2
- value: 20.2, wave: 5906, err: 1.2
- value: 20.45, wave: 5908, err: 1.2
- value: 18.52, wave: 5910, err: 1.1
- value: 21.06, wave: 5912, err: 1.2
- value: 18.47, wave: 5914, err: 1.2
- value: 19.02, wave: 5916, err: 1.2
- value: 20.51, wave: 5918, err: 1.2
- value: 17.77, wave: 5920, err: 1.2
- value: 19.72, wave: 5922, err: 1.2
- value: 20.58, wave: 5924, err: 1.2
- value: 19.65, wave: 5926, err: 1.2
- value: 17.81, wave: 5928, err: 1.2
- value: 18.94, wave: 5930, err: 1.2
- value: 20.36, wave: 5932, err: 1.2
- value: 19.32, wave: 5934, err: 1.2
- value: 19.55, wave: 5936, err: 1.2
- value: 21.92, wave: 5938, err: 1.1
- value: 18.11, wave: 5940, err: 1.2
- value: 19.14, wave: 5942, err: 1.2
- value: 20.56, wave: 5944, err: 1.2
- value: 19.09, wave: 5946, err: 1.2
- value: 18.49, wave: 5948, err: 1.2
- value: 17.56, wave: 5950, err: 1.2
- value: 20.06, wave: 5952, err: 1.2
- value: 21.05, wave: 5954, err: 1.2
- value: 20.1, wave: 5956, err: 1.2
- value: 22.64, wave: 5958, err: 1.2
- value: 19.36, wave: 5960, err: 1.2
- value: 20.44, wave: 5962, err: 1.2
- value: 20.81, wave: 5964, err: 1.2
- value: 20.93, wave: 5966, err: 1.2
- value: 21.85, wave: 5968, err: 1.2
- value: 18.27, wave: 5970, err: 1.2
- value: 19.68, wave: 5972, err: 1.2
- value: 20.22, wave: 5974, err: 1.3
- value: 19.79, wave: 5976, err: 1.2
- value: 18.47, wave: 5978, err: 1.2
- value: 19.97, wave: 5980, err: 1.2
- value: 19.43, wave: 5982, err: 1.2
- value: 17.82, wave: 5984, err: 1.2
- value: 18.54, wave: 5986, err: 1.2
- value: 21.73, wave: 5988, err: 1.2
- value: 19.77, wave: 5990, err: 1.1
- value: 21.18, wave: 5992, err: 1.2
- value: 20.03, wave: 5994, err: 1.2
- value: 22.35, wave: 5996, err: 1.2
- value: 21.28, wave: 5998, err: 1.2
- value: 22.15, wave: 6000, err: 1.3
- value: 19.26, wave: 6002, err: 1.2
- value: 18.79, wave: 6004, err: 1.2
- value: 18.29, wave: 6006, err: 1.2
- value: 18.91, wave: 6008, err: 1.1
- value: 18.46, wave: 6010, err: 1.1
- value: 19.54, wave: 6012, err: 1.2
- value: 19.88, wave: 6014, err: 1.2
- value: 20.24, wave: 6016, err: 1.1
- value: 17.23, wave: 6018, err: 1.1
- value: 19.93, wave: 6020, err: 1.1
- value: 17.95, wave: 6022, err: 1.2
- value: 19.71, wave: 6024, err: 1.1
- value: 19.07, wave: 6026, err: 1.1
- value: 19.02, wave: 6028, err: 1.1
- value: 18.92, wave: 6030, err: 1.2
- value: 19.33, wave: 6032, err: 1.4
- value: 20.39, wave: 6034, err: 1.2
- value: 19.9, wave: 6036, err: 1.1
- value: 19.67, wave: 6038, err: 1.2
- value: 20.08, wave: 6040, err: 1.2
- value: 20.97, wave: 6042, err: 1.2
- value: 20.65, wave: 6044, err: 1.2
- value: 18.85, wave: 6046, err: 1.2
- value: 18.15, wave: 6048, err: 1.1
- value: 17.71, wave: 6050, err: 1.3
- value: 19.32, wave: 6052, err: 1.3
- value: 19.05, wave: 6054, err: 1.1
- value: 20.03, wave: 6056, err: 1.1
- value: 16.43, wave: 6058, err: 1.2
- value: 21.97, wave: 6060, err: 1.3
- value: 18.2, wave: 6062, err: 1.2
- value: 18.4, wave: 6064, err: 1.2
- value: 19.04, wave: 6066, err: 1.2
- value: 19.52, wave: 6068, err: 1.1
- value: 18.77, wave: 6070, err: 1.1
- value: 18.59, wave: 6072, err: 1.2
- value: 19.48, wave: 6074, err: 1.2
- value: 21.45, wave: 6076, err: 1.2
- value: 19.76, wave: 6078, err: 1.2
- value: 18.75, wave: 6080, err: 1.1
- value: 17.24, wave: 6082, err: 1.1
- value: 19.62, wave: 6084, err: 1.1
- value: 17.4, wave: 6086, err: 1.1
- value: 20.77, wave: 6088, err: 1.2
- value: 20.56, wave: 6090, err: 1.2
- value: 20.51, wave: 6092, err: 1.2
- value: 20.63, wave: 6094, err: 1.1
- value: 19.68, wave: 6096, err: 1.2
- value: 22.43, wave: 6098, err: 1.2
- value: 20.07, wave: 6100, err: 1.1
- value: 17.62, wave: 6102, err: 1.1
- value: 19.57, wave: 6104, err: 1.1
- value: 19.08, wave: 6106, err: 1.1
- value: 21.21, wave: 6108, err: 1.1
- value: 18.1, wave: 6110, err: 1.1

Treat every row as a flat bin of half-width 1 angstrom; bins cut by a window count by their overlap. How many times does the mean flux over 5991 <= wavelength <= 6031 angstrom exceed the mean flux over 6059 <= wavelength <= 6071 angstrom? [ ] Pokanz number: 1.02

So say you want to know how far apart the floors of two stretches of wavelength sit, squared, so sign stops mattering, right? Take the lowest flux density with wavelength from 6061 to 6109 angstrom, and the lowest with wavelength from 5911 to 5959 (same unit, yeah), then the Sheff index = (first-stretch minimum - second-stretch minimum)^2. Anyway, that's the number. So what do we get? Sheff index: 0.10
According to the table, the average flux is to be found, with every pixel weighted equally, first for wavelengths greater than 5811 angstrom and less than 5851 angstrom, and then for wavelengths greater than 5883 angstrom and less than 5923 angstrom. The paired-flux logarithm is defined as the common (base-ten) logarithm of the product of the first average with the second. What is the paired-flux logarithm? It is 2.61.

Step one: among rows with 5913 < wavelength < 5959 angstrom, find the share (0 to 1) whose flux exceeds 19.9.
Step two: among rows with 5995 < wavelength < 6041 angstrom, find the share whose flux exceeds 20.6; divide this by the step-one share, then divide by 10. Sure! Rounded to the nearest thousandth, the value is 0.033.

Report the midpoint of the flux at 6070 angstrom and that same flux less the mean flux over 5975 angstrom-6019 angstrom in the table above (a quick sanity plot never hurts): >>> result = 8.9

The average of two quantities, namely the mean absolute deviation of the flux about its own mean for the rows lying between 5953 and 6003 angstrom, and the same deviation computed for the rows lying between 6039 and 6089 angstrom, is 1.1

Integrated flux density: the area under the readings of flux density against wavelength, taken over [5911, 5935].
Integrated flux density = 466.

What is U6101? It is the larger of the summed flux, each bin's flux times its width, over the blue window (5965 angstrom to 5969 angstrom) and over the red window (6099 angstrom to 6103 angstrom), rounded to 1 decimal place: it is 85.6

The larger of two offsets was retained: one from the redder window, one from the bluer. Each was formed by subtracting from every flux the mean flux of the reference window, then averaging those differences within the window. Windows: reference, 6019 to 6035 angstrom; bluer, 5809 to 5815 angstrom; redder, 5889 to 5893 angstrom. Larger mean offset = 2.7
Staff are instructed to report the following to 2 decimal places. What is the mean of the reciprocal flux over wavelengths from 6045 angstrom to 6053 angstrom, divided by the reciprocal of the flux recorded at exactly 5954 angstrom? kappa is 1.14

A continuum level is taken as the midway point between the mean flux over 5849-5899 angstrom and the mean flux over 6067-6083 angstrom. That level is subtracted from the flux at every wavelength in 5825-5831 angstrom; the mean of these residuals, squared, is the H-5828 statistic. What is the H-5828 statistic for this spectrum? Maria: 1.0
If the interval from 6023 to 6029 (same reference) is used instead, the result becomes 0.2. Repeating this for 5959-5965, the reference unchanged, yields 0.3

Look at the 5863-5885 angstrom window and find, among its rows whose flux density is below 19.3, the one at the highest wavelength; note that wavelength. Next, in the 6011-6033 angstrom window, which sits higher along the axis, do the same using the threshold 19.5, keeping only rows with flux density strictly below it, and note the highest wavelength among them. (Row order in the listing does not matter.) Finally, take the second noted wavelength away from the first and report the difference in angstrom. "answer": -152 angstrom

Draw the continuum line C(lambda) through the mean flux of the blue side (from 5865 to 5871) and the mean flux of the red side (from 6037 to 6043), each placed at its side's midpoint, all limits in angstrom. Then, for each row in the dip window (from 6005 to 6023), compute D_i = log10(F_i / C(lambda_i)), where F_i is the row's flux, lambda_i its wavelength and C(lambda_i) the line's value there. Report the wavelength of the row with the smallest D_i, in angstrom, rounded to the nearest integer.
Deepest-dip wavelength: 6018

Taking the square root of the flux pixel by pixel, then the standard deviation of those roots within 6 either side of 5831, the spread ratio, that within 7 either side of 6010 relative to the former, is 0.6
